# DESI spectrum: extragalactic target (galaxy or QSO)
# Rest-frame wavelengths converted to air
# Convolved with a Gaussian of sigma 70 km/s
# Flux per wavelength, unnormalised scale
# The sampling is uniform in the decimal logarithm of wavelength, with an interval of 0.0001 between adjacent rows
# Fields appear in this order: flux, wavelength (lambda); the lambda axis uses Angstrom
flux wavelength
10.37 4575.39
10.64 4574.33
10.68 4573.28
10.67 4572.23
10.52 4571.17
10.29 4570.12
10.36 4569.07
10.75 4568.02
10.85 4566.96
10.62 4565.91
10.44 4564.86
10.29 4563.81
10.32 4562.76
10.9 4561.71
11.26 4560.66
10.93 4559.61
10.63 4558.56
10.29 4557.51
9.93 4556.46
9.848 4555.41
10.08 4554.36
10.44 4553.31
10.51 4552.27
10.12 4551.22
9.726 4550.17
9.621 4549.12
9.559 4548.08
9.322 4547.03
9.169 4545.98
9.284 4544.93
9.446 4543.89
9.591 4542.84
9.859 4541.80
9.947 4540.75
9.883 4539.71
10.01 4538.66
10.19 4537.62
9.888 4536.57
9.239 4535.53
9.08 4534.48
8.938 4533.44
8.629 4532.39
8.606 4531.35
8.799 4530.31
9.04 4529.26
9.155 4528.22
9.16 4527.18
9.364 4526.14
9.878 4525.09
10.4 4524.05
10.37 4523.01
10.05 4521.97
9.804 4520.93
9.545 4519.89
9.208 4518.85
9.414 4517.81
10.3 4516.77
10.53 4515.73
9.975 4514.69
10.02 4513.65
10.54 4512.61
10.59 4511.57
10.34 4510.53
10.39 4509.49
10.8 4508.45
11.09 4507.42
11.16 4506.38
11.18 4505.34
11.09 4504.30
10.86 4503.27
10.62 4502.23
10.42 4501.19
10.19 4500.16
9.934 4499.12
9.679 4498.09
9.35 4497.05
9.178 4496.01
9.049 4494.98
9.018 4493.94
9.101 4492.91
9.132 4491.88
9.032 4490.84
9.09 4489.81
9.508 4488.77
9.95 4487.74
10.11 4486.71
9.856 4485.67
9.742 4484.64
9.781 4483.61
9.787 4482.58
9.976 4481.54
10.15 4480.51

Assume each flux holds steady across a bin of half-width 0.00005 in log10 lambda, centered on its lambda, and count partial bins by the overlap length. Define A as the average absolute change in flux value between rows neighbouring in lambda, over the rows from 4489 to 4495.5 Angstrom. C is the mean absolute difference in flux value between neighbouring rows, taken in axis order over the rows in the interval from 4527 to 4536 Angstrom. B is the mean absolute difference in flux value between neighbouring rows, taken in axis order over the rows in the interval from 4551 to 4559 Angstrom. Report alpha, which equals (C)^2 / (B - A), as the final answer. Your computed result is 0.1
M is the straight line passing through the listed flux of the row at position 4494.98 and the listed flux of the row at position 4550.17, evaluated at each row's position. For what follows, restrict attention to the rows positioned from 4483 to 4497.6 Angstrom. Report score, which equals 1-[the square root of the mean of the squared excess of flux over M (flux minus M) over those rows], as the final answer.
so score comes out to 0.40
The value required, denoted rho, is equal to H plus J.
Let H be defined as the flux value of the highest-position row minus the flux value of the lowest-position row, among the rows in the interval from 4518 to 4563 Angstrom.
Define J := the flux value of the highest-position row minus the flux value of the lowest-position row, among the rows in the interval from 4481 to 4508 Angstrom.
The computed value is 2.2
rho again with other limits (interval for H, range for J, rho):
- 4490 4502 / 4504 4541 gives 0.2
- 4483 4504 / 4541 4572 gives 1.7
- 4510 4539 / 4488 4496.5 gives -0.7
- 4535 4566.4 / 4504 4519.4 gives -0.5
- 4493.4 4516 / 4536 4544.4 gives 1.1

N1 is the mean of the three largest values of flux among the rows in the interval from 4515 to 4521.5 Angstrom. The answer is 10.2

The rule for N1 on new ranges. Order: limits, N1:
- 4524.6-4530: 9.5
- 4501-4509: 11.1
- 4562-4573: 10.8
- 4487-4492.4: 9.5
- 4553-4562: 11.0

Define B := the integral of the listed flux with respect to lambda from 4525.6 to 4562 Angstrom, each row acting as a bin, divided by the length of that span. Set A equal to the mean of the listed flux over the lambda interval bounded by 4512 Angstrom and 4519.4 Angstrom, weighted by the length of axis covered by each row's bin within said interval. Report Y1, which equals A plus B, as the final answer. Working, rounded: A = 10.0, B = 9.72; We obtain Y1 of 19.7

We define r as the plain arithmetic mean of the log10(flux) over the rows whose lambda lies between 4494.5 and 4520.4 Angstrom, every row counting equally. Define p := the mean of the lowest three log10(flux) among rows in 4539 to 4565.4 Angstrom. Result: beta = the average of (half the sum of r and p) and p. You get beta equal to 0.977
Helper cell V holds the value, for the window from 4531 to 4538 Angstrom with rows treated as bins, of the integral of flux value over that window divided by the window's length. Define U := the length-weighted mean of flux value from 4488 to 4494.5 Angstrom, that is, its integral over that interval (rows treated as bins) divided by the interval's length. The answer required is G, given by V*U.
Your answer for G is 85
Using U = 9.2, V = 9.2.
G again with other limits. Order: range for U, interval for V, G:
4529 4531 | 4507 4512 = 94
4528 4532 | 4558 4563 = 96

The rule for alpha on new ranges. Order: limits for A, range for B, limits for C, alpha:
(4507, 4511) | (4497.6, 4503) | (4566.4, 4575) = -1.4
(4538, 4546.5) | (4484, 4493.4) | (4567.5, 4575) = 0.4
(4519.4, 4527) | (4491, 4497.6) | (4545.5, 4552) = -0.2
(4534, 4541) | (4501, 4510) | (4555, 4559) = -1.3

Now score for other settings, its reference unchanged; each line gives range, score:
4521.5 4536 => 0.37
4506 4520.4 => -0.18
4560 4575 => 0.27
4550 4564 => 0.31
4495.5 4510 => -0.42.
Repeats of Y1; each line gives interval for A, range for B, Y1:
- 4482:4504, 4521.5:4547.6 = 19.2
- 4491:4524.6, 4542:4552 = 19.7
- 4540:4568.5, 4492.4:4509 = 20.3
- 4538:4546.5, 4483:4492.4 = 19.2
